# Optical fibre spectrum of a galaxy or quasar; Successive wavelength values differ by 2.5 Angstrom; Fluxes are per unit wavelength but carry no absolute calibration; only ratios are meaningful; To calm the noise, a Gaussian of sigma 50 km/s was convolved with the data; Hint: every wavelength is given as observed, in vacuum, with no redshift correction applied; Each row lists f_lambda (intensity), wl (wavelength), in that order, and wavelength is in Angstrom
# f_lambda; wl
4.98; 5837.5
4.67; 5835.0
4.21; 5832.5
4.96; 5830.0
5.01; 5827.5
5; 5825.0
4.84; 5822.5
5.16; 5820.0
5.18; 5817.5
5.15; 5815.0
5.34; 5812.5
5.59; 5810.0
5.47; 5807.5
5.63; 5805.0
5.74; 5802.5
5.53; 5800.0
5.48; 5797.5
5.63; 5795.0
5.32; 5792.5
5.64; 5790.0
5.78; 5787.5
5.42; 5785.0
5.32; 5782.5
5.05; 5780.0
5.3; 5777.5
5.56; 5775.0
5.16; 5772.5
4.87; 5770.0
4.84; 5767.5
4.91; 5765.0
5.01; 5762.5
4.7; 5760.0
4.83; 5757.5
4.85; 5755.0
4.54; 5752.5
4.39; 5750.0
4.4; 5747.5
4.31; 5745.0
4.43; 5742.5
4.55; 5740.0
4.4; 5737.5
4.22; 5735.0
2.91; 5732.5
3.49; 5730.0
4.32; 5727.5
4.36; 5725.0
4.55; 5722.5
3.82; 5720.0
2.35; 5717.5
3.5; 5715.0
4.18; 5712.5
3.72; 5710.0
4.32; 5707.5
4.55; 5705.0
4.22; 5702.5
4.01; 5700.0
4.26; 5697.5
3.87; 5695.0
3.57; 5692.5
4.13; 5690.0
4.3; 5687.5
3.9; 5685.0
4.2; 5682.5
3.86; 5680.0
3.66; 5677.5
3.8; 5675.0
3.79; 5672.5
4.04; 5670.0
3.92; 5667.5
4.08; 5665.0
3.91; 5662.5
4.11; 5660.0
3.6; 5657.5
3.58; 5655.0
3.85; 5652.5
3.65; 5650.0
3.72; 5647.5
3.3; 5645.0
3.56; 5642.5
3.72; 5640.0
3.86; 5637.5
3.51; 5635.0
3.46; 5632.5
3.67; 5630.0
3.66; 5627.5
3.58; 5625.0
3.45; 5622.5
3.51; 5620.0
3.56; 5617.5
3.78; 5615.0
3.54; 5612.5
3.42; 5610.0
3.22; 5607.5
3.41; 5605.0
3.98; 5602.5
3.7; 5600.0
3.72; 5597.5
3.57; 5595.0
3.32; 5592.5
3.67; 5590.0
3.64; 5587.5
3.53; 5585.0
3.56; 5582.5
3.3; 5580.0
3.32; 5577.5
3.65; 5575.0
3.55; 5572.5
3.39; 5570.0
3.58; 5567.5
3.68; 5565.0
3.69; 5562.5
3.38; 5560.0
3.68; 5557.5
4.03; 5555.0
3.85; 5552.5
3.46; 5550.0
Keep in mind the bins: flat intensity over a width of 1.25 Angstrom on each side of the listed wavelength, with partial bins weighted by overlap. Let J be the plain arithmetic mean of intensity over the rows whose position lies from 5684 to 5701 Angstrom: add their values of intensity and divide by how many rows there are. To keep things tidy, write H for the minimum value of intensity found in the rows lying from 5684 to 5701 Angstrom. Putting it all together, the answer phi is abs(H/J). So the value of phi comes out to 0.89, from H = 3.57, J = 4.0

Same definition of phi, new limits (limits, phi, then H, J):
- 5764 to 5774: 0.98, 4.84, 4.9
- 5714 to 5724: 0.66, 2.35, 3.6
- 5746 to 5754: 0.99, 4.39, 4.4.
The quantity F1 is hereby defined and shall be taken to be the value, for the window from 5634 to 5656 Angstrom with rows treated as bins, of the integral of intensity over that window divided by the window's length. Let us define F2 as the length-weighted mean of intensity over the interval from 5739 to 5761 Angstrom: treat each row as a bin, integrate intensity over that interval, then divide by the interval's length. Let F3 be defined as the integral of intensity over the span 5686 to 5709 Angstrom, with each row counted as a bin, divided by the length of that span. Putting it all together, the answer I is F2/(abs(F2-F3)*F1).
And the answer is 2.9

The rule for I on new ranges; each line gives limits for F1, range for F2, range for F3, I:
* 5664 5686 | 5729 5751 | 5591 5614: 1.8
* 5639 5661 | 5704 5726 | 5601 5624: 2.9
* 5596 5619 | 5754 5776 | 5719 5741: 1.5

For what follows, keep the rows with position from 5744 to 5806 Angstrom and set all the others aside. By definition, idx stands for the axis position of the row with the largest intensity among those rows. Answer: 5787.5 Angstrom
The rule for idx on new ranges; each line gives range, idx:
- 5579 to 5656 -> 5602.5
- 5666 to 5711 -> 5705.0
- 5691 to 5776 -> 5775.0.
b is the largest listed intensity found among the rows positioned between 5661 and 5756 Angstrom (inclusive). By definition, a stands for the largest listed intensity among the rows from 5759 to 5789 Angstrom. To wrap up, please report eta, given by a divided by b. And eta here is 1.19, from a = 5.78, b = 4.85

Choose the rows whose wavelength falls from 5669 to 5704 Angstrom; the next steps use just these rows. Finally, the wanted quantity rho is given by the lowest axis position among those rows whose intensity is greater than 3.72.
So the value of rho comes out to 5670.0 Angstrom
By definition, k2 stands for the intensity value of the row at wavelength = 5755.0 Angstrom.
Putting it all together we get 4.85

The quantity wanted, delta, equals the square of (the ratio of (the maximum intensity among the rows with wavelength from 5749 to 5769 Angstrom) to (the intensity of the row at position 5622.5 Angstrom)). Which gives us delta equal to 2.1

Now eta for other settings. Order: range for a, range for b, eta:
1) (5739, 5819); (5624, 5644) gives 1.50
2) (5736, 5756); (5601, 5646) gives 1.22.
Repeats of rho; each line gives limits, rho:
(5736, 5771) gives 5737.5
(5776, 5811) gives 5777.5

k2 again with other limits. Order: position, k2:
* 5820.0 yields 5.16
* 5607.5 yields 3.22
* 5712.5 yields 4.18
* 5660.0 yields 4.11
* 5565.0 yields 3.68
